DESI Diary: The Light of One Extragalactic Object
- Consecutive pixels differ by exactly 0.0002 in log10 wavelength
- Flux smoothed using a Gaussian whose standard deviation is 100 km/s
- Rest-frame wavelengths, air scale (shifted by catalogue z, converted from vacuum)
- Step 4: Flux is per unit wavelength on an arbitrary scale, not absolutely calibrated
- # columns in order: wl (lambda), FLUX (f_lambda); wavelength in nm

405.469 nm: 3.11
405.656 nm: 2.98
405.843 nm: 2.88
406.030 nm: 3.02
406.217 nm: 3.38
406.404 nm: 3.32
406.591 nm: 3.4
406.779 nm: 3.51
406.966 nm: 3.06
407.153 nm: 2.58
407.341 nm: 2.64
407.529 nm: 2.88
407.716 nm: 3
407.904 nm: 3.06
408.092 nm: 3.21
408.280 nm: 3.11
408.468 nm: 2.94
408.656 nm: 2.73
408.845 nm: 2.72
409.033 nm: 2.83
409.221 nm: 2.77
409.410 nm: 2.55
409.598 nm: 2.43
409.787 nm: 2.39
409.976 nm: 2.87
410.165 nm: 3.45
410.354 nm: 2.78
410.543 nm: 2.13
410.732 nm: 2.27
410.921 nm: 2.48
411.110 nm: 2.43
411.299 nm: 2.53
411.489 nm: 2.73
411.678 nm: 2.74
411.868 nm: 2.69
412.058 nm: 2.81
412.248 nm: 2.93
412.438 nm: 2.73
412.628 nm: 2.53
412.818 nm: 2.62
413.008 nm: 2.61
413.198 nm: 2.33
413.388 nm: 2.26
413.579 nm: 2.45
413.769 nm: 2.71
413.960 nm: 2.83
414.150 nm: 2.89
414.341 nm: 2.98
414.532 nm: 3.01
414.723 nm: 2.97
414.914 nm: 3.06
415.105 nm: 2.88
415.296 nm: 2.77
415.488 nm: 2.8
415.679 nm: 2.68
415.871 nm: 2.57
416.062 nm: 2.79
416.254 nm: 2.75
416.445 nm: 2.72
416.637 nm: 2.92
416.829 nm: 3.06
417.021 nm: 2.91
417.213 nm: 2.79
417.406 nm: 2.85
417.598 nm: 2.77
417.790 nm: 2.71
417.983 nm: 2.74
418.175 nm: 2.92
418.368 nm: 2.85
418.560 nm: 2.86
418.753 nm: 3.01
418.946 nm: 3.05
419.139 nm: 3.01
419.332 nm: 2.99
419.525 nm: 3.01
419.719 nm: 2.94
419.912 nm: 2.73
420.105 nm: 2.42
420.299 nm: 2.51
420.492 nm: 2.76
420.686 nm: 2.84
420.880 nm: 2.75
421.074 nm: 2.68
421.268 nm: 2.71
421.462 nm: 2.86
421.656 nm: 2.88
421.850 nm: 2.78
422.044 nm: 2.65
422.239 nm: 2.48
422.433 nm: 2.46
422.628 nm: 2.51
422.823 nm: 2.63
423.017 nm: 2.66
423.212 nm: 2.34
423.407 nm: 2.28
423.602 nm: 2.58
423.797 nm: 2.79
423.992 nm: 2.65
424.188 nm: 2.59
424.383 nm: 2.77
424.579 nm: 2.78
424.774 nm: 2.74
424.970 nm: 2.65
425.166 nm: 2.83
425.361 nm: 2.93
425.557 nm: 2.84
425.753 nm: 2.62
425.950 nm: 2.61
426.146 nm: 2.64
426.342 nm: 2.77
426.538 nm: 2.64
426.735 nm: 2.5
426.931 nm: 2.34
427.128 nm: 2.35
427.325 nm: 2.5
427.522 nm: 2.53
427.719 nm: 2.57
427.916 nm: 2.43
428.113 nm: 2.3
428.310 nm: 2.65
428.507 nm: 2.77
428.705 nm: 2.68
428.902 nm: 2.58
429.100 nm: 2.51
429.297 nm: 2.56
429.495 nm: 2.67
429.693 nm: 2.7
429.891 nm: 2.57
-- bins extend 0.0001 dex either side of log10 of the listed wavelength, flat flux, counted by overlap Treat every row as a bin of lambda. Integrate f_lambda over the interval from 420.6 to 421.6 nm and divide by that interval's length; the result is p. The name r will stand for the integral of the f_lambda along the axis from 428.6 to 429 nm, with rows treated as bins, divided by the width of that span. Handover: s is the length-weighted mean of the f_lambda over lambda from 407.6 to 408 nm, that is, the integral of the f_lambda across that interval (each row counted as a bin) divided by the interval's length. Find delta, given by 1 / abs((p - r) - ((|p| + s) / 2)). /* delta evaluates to 0.363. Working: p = 2.77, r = 2.63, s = 3.0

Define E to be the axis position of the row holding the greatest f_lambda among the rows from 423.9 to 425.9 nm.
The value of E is 425.361 nm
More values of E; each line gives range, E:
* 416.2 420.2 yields 416.829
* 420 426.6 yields 425.361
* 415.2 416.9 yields 416.829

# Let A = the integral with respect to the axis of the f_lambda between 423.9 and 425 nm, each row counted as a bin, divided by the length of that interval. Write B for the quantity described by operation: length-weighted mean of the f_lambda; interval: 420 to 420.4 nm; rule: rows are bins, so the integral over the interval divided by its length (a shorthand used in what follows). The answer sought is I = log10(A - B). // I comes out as -0.7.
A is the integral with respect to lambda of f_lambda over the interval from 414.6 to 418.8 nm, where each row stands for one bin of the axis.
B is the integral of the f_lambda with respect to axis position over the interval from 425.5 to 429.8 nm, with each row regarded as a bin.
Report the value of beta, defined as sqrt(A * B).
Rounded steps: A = 11.9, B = 11.1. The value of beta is 11.5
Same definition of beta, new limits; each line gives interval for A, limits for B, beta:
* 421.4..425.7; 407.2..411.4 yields 11.5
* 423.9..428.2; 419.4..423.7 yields 11.3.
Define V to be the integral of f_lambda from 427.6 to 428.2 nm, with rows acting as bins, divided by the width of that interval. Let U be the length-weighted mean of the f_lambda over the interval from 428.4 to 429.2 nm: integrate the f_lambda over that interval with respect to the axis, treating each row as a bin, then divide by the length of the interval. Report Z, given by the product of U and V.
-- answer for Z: 6.43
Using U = 2.64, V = 2.44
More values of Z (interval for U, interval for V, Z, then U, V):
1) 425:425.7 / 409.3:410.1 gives 7.35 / 2.83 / 2.59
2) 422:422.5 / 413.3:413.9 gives 6.29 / 2.52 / 2.49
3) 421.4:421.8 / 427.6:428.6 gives 7.28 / 2.86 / 2.54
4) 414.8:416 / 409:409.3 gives 7.83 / 2.80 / 2.80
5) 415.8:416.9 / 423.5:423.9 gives 7.52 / 2.80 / 2.68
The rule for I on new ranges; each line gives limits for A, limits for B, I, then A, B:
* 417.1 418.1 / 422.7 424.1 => -0.7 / 2.78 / 2.56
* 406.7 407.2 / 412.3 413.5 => -0.3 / 3.09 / 2.53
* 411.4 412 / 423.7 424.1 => -1.9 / 2.72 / 2.71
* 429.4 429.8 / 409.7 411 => -1.3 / 2.68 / 2.63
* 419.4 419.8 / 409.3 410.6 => -0.5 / 2.97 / 2.67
